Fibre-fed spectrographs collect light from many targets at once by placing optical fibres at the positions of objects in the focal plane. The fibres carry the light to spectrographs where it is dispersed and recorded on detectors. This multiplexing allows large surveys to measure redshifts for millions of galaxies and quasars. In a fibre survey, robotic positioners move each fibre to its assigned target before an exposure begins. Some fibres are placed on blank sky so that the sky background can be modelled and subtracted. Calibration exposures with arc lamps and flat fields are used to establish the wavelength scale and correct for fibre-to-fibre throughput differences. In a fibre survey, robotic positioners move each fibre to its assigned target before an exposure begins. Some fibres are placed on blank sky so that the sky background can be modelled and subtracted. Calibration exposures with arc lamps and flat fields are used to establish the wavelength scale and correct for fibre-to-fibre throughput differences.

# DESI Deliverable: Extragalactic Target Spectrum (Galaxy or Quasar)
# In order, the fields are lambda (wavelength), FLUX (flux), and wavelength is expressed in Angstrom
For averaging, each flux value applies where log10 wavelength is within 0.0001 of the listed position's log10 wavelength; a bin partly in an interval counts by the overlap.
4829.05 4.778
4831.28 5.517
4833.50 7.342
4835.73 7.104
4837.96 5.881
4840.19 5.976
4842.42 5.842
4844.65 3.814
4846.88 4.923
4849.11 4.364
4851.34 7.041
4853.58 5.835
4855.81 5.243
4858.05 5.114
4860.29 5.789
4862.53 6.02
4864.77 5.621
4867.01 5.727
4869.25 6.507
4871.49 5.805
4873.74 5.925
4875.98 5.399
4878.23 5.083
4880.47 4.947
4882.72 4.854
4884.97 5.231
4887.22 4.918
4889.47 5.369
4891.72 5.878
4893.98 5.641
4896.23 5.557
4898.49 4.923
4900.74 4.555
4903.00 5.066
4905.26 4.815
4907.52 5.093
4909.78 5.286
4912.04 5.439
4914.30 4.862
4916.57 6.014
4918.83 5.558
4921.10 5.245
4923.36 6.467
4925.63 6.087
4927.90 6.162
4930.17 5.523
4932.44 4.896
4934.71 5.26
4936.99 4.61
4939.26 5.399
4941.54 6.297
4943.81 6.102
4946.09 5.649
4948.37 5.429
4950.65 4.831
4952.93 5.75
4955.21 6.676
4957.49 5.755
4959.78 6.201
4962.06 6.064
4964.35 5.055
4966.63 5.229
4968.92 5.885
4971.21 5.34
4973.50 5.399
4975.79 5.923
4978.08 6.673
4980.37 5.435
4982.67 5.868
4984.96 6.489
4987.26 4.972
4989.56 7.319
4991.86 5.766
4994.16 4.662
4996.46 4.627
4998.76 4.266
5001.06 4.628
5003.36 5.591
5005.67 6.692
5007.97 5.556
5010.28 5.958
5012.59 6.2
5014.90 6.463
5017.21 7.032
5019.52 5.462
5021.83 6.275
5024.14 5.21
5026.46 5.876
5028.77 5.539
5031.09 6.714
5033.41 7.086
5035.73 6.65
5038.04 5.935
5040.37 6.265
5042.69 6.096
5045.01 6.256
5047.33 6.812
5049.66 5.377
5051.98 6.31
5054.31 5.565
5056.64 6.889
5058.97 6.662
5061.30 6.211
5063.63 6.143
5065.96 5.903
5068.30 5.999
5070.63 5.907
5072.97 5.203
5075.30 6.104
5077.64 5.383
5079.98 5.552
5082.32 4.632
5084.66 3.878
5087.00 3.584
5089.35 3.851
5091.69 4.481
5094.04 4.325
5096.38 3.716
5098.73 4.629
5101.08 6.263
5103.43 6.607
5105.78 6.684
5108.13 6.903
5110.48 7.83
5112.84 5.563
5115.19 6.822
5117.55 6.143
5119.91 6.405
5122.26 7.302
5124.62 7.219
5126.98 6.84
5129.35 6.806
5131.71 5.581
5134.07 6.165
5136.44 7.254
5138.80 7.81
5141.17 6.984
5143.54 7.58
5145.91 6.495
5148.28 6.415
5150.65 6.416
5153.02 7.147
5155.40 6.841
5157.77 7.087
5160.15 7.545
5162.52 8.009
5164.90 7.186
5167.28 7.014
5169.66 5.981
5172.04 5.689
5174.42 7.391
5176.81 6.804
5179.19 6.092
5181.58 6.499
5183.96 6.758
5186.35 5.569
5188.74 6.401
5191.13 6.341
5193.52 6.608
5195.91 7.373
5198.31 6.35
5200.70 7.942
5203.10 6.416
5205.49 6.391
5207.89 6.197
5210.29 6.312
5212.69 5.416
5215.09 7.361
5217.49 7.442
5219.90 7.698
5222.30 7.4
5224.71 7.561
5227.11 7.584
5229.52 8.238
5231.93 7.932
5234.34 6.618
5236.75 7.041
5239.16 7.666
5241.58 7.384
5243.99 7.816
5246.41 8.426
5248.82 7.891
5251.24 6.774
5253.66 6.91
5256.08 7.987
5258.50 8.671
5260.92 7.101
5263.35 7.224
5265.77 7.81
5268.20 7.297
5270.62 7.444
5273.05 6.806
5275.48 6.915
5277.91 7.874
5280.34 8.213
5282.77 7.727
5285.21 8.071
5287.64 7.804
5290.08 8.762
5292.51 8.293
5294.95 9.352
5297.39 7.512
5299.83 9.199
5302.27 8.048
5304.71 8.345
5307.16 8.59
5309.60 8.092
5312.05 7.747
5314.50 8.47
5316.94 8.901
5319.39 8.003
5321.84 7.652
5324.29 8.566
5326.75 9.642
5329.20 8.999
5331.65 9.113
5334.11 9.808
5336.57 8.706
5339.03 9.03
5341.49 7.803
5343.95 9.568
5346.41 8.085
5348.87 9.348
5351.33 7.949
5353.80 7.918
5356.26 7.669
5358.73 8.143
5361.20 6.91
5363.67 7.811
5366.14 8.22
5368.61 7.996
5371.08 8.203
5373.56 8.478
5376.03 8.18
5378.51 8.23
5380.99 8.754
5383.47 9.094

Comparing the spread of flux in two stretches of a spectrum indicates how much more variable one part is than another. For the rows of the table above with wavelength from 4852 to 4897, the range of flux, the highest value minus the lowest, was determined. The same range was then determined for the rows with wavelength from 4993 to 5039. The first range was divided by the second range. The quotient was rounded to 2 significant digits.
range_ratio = 0.59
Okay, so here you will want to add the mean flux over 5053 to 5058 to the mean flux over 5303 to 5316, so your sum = 14.5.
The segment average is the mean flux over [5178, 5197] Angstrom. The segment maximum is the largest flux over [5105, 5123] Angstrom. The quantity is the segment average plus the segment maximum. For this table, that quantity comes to 14.3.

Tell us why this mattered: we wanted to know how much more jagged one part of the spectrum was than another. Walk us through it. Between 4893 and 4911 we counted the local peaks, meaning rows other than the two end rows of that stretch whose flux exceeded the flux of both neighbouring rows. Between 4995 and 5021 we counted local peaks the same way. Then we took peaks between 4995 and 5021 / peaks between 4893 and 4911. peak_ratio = 2.0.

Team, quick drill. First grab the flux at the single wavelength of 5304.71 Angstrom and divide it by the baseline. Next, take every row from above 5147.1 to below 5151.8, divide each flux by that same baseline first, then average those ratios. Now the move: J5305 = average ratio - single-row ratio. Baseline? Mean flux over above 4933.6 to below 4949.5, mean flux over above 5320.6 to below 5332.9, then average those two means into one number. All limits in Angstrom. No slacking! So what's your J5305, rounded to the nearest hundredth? -0.27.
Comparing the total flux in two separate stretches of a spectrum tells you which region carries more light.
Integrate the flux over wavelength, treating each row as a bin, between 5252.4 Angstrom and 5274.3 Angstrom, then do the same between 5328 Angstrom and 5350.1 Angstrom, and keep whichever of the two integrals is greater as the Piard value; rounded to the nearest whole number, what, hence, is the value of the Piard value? 198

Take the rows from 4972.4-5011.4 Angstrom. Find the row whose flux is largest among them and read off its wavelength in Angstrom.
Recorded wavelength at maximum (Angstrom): 4989.56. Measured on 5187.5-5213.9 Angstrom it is 5200.70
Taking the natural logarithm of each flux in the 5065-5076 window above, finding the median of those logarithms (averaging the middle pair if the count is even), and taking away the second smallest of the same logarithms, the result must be 0.00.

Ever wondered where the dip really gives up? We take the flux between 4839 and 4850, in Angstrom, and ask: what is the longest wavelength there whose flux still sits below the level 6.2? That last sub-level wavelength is 4849.11 Angstrom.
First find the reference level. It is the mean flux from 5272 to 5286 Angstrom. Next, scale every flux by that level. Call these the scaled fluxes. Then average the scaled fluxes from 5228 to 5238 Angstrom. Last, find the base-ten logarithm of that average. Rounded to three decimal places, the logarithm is -0.008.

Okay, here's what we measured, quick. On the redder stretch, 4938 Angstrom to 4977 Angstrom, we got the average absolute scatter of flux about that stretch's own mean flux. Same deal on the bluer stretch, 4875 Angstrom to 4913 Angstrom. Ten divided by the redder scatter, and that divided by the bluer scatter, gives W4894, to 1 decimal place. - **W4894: 92.4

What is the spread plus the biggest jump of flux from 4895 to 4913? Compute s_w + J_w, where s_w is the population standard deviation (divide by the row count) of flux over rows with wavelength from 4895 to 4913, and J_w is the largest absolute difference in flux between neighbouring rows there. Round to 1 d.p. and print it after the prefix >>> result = 0.9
